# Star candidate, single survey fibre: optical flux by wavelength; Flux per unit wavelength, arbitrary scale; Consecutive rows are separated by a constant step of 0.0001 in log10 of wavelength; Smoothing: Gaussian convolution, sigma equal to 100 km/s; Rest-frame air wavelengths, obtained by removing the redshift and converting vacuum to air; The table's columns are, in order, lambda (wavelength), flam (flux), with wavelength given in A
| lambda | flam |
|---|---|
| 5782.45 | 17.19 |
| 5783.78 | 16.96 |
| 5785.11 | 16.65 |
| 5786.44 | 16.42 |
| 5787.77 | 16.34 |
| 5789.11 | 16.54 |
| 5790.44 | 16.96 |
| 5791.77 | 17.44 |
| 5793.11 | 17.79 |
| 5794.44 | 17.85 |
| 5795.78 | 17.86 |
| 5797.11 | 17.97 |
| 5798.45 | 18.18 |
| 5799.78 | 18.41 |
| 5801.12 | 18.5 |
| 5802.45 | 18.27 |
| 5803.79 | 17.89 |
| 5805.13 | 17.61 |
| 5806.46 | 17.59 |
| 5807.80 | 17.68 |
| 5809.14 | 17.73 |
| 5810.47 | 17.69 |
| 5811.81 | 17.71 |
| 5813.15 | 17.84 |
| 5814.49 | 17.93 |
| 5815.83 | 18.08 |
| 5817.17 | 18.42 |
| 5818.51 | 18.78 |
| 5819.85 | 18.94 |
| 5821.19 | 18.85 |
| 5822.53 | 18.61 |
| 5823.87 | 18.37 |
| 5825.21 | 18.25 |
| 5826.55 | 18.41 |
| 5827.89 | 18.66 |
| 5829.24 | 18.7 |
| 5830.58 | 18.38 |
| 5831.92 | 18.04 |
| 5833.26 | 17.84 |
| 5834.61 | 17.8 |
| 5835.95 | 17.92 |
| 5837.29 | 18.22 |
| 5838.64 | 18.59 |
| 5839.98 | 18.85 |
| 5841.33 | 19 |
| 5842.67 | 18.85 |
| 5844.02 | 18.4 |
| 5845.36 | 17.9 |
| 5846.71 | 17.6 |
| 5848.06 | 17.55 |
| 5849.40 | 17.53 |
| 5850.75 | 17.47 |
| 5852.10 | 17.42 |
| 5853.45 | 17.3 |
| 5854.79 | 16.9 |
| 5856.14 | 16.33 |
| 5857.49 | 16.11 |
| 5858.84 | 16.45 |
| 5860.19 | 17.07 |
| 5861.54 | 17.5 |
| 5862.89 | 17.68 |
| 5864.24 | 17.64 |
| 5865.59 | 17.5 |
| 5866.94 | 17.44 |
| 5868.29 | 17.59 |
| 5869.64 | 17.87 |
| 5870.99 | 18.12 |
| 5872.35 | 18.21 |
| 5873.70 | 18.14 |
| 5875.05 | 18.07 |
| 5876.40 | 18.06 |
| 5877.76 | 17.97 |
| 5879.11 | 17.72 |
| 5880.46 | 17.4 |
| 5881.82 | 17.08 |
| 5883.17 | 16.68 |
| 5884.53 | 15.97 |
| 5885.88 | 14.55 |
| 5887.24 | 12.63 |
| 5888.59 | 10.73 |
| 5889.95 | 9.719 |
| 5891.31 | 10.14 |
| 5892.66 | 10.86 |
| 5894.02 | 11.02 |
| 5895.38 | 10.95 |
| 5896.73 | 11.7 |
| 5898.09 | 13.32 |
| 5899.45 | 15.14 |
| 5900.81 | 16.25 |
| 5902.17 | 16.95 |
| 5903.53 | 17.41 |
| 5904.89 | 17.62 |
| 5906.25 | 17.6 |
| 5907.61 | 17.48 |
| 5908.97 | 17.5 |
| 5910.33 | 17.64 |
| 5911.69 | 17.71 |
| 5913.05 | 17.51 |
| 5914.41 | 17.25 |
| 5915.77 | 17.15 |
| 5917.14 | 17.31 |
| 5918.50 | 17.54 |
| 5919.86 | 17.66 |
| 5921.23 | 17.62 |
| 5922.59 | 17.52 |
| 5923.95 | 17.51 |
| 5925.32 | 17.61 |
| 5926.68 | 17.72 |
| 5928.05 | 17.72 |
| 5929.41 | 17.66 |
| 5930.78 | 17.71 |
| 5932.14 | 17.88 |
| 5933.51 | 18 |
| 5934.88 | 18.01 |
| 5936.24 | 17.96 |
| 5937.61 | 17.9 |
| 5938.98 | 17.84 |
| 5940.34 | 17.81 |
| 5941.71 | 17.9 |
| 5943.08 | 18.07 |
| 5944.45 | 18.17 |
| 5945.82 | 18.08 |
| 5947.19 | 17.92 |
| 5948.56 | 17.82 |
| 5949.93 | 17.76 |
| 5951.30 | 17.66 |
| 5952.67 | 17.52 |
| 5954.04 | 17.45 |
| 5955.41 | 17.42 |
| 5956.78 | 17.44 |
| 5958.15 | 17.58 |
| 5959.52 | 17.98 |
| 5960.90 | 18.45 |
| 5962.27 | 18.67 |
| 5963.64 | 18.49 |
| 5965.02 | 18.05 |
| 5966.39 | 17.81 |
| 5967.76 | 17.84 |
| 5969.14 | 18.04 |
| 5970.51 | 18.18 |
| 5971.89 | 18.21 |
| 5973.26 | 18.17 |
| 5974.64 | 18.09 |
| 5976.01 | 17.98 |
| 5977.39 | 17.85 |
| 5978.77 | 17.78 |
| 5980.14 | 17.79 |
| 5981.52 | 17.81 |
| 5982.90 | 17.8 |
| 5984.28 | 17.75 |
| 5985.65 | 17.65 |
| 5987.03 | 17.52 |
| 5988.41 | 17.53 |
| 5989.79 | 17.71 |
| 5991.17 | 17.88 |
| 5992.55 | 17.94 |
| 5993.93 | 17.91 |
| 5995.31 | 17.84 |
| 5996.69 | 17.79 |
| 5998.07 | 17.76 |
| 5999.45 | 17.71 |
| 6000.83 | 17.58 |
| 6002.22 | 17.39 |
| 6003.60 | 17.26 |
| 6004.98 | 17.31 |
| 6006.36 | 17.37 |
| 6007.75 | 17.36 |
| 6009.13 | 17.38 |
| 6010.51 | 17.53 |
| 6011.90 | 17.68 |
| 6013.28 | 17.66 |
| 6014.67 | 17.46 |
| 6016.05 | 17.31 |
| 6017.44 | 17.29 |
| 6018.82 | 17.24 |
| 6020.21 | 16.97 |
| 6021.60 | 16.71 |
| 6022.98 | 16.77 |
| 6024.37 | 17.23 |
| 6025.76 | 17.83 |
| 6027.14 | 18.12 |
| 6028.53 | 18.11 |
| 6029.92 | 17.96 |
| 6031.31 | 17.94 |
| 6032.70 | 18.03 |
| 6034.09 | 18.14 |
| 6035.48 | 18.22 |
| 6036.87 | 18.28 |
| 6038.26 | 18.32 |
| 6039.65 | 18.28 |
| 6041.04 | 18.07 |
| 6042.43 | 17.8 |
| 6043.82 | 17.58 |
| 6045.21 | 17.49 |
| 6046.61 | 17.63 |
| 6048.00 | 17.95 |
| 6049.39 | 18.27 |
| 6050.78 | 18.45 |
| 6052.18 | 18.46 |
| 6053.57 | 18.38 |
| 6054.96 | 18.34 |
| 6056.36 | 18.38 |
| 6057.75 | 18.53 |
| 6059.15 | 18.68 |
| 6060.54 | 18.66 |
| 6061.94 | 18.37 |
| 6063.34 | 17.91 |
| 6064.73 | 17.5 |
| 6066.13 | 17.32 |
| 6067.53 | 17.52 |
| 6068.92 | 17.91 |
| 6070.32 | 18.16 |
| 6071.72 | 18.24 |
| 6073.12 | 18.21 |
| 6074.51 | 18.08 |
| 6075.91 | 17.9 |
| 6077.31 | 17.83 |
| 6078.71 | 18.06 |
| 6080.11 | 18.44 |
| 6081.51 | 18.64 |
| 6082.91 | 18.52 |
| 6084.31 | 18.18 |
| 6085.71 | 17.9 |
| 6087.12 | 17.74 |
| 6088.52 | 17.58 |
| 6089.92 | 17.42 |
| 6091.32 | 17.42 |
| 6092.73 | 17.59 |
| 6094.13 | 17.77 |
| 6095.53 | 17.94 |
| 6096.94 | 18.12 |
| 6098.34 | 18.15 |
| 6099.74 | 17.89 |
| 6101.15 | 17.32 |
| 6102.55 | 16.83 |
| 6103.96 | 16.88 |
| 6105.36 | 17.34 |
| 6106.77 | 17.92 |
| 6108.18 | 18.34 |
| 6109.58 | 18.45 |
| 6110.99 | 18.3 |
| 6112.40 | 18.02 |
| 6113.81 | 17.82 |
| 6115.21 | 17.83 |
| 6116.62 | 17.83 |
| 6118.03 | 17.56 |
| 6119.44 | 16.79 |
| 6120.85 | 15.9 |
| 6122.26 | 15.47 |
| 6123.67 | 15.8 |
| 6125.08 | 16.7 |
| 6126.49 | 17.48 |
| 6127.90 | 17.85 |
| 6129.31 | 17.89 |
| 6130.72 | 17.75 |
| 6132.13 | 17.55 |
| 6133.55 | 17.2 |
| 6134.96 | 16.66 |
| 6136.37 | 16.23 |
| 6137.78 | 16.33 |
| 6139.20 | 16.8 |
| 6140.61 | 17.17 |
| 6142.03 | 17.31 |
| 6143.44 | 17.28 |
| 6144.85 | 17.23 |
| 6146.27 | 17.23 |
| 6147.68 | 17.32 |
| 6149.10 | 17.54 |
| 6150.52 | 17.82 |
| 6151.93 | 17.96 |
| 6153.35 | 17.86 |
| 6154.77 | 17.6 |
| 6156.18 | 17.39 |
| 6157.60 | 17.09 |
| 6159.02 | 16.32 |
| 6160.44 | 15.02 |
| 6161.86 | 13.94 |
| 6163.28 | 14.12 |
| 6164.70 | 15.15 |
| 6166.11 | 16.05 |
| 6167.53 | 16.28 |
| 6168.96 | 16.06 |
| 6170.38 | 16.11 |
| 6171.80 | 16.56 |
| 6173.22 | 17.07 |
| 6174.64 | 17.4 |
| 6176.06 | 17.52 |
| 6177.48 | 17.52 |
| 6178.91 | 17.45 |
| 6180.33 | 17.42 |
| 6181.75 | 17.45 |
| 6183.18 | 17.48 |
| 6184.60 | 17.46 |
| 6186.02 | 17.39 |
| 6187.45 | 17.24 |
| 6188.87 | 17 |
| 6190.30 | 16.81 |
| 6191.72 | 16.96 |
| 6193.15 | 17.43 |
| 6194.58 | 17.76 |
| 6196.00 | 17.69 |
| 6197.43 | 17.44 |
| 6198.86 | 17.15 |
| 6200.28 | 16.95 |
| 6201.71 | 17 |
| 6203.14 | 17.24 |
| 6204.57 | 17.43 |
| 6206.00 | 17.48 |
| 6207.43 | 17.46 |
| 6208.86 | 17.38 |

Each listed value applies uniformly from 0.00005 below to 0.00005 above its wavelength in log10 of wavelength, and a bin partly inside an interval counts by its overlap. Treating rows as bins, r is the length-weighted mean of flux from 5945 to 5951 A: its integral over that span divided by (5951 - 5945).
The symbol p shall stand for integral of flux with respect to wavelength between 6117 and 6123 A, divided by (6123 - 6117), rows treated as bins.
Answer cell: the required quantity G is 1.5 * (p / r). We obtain 1.38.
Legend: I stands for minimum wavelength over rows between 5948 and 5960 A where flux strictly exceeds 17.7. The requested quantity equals 5948.56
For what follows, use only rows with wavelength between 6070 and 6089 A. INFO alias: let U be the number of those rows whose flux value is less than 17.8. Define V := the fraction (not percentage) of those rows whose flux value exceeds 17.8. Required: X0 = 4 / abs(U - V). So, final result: 3.50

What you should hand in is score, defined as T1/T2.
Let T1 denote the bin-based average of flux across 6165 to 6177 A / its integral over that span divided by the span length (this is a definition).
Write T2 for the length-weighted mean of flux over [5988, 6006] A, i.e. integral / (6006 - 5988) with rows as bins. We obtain 0.94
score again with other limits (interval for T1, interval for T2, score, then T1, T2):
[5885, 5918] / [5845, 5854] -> 0.85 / 14.9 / 17.51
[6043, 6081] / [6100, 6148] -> 1.05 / 18.1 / 17.25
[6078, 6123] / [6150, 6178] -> 1.07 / 17.7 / 16.53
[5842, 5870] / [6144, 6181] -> 1.04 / 17.4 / 16.73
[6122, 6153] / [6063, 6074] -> 0.96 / 17.2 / 17.86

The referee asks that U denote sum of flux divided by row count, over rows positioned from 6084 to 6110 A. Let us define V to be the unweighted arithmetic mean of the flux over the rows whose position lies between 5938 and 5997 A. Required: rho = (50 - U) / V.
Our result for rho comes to 1.80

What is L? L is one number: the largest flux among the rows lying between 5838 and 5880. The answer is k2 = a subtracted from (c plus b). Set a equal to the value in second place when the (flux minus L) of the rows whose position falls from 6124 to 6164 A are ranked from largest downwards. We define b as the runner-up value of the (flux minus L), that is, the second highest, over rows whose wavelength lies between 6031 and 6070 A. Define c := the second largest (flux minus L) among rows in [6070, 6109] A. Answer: 0.29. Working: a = -1.11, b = -0.3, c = -0.48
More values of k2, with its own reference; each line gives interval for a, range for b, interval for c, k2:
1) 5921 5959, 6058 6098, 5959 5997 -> 0.07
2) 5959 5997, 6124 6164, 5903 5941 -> -1.60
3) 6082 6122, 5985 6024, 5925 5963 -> -1.09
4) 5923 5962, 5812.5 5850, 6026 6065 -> 0.43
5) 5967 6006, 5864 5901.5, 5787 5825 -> -0.19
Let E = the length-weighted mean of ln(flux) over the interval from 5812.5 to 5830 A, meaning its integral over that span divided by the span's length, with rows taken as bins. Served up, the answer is 2.91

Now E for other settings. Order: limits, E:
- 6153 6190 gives 2.81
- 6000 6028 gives 2.86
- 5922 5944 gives 2.88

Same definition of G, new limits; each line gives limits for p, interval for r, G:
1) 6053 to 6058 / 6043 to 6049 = 1.56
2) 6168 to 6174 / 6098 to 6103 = 1.40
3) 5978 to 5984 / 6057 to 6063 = 1.44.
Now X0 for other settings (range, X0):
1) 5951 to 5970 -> 0.74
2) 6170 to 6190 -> 0.29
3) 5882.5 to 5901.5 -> 0.29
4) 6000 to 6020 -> 0.29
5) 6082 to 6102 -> 0.62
